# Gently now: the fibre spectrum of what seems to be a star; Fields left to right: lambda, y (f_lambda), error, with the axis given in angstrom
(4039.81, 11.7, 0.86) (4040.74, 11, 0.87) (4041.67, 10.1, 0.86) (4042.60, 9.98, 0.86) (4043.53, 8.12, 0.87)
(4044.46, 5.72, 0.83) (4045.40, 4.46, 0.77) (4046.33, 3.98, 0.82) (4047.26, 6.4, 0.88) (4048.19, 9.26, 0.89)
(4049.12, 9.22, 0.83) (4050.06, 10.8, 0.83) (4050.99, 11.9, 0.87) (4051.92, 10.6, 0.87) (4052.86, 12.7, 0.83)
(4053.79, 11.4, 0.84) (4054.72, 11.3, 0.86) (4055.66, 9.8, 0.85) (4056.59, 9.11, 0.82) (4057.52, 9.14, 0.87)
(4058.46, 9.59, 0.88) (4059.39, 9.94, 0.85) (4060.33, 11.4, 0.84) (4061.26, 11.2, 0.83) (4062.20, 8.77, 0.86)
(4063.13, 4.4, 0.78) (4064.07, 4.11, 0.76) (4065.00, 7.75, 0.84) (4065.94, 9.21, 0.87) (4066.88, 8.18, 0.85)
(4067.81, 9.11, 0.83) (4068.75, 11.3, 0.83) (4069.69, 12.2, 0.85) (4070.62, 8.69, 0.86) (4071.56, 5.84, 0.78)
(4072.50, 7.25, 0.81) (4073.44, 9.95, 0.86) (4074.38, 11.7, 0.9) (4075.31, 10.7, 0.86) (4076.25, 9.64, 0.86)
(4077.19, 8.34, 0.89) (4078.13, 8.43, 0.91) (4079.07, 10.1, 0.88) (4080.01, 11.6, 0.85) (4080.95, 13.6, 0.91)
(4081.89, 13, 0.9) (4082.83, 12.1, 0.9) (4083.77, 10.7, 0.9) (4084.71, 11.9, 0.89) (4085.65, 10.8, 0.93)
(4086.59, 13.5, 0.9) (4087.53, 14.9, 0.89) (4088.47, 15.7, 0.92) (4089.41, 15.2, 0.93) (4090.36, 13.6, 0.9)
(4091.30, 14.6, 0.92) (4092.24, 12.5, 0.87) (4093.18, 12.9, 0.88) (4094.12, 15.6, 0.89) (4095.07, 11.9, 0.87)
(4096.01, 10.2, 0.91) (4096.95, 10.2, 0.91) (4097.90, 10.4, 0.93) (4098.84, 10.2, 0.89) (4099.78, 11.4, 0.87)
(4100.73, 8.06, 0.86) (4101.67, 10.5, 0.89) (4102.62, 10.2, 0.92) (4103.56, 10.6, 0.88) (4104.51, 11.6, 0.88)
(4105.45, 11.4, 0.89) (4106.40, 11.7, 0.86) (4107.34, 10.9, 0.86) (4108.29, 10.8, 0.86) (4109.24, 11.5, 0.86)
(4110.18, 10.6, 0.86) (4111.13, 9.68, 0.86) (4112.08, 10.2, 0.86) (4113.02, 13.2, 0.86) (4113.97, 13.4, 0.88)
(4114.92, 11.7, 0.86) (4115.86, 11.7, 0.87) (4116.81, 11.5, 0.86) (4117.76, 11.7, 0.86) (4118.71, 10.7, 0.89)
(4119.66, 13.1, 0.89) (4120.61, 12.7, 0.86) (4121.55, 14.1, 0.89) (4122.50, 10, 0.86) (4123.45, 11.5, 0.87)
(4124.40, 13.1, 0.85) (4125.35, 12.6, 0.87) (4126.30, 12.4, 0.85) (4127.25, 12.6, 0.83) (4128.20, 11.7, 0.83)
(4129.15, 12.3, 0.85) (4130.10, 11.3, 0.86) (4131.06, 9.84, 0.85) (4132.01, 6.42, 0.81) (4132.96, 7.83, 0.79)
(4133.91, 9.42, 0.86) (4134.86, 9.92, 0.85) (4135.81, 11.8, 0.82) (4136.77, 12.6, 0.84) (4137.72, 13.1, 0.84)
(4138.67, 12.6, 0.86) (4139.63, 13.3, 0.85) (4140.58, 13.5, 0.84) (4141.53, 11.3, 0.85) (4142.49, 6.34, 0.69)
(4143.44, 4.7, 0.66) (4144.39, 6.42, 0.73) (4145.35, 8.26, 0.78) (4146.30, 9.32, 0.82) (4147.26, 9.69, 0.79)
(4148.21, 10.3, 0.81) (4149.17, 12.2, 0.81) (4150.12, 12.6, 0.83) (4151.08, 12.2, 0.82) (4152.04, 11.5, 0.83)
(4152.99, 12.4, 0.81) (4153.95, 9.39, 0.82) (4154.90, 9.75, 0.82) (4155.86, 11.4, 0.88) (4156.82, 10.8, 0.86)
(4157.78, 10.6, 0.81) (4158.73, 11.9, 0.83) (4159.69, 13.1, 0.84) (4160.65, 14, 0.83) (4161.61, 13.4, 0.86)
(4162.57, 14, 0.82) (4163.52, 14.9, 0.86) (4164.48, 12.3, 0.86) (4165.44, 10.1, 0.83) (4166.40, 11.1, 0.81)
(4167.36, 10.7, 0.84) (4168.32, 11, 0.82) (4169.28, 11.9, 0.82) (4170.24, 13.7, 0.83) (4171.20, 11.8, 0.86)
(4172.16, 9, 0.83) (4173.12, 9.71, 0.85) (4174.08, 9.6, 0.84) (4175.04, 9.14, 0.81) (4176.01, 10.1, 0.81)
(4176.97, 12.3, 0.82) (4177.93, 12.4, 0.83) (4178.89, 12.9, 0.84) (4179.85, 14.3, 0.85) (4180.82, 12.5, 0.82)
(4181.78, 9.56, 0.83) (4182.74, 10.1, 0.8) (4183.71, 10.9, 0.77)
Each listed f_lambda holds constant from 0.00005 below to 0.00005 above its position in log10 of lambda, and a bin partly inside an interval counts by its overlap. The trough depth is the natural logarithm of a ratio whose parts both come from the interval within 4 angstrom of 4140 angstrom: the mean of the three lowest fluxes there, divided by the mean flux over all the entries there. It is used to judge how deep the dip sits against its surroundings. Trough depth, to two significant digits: -0.38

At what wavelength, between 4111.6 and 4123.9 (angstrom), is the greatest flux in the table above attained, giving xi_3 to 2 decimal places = 4121.55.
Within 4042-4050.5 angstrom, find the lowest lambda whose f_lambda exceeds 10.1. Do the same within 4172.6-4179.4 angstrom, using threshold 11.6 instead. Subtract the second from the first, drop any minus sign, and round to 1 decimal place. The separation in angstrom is 126.9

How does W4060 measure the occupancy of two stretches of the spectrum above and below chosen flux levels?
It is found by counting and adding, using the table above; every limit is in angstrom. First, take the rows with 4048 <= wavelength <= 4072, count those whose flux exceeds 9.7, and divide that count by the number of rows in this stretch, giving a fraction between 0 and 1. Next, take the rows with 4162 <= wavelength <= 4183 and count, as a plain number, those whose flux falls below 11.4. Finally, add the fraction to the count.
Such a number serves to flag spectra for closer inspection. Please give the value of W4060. 11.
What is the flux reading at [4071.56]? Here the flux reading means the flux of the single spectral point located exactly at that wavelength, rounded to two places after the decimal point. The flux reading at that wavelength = 5.84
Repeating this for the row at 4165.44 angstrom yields 10.10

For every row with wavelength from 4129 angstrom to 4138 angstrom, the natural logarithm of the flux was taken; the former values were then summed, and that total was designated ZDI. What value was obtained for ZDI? 23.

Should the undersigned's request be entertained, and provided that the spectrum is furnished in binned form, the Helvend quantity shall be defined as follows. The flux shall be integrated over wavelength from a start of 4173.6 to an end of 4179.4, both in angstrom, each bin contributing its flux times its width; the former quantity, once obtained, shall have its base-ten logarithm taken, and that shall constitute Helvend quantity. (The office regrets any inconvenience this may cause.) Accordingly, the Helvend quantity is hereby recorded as 1.81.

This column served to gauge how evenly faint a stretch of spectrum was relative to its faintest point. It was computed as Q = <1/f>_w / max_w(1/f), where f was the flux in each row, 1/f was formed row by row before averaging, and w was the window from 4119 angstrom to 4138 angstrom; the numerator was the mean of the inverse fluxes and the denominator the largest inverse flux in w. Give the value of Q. 0.58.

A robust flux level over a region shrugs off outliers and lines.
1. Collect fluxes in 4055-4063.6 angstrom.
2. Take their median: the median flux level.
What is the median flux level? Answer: 9.6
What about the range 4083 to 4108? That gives 11.5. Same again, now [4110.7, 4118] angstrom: 11.7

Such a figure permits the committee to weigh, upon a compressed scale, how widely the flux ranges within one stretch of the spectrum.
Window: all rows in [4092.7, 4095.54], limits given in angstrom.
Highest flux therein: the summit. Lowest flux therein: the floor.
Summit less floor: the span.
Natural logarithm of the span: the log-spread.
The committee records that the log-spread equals 1.3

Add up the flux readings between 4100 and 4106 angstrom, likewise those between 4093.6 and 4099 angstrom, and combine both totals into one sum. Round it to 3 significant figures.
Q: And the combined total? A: 131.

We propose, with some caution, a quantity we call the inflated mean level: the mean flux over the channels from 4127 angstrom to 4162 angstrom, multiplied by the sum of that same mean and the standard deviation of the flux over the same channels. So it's 141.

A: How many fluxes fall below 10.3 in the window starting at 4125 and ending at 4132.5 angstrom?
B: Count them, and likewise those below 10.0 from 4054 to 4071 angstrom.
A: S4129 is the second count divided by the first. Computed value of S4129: 6.5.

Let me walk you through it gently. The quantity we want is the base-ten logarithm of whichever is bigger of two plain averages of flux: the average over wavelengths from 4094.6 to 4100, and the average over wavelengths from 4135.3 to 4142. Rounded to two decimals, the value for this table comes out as 1.10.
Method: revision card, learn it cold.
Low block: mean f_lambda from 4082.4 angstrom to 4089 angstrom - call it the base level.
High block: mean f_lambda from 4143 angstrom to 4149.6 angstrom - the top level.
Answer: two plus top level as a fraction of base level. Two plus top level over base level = 2.68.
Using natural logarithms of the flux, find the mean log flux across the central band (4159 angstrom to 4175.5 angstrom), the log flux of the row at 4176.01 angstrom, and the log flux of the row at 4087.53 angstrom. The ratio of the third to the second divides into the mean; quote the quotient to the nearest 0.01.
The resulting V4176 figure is 2.10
